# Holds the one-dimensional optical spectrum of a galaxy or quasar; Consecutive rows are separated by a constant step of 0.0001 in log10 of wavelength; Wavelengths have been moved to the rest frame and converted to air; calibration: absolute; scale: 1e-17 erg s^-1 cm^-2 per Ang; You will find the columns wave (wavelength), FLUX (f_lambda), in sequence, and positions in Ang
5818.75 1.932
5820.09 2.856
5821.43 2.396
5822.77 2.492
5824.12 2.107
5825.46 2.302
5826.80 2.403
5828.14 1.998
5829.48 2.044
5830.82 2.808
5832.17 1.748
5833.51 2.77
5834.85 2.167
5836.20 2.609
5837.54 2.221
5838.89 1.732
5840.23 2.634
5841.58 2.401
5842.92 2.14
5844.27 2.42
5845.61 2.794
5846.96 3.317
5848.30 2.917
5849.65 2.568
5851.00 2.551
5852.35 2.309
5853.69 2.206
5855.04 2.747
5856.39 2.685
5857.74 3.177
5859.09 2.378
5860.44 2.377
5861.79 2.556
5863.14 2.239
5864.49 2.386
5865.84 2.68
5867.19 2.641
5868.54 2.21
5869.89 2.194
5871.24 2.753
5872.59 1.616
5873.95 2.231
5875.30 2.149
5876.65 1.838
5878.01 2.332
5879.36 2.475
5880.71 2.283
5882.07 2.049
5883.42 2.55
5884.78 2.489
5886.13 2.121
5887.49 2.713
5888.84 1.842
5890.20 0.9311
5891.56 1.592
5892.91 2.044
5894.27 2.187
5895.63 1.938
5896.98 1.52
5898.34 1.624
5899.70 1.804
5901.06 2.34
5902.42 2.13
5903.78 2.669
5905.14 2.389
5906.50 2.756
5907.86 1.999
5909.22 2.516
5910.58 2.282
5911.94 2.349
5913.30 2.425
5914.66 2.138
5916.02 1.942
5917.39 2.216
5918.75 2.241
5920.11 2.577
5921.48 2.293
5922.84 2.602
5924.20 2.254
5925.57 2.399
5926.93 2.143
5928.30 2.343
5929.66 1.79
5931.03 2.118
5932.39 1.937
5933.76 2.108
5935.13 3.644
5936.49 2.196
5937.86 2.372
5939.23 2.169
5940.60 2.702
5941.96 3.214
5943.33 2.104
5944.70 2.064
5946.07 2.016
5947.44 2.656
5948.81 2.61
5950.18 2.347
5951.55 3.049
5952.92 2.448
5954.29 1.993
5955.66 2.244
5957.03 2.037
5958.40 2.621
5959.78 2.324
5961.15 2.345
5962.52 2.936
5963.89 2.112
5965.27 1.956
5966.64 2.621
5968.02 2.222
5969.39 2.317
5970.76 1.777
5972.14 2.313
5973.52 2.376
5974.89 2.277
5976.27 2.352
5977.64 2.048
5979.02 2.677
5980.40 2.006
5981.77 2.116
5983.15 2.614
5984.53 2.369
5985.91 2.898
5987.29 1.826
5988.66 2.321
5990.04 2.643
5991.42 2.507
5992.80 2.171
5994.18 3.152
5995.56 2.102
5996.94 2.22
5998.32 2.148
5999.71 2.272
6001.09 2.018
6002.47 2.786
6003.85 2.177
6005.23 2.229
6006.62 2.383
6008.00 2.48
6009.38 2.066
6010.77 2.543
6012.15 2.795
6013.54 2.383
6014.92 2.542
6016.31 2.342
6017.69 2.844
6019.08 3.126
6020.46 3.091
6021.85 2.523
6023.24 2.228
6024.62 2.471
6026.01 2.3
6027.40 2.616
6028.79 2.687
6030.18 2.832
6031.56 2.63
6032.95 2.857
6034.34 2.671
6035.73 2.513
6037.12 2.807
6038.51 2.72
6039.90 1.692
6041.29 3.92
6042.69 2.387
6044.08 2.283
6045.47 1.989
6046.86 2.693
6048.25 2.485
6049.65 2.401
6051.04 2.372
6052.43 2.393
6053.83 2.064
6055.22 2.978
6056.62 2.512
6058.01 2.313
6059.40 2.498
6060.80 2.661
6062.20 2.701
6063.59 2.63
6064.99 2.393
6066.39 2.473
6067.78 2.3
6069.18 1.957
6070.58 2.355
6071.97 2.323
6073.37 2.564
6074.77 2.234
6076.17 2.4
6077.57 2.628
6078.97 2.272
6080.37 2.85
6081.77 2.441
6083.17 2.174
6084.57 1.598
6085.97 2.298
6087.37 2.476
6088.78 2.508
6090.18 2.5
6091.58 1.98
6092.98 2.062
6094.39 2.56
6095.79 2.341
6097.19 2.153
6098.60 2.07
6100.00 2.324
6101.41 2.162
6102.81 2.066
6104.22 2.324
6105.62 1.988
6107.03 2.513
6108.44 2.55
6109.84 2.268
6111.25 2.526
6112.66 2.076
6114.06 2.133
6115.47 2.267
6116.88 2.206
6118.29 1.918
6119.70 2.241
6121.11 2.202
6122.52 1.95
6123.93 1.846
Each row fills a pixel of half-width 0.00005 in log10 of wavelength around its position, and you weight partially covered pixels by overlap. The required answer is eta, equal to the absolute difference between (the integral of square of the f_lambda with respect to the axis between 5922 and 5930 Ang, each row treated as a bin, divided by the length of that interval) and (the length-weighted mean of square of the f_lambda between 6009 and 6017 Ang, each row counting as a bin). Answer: 0.86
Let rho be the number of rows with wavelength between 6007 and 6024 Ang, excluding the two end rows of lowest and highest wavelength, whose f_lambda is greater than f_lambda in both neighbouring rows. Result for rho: 3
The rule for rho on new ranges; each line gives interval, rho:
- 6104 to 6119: 3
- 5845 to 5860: 3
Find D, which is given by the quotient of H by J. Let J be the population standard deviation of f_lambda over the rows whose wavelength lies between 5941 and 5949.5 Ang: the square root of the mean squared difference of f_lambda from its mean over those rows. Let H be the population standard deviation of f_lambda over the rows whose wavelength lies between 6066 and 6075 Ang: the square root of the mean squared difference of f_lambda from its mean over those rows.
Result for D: 0.4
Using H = 0.18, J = 0.43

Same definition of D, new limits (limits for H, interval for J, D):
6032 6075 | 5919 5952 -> 0.9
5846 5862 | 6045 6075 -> 1.4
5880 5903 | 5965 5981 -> 1.7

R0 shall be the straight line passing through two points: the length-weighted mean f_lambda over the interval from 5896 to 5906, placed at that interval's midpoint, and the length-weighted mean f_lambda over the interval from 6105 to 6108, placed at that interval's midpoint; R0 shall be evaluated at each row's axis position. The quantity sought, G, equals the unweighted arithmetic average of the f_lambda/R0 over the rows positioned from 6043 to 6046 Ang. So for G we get 0.96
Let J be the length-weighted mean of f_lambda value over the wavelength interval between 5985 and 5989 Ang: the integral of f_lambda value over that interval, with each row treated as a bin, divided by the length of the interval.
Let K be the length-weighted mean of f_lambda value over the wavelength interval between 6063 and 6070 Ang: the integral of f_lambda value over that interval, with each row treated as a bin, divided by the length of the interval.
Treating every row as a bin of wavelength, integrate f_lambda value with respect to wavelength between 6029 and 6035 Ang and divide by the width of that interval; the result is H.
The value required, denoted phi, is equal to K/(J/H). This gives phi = 2.7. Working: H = 2.7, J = 2.355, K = 2.34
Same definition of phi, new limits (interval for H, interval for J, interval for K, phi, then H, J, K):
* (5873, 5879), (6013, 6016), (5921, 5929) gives 2.0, 2.1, 2.451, 2.34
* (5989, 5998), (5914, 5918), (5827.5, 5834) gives 2.6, 2.4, 2.093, 2.26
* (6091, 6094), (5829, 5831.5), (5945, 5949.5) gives 2.0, 2.1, 2.450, 2.40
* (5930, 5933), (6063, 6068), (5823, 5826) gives 1.8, 2.0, 2.459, 2.24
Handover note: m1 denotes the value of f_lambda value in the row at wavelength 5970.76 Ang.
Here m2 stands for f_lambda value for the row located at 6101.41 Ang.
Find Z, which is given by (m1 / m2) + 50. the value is 50.8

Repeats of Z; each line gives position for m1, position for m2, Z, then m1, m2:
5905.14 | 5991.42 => 51.0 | 2.389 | 2.507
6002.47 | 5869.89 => 51.3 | 2.786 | 2.194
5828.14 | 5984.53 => 50.8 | 1.998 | 2.369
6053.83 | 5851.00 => 50.8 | 2.064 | 2.551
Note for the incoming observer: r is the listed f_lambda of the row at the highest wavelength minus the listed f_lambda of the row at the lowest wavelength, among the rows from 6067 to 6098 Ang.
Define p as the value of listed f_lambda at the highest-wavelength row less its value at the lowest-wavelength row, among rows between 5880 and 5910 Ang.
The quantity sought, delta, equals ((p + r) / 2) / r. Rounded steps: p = 0.2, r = -0.1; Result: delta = -0.3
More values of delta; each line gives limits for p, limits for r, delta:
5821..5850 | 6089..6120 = 0.2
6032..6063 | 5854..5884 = 0.9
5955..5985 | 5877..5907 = 0.6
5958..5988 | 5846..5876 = 0.8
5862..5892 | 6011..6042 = 0.2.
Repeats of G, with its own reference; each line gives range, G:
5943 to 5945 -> 0.98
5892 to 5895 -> 1.02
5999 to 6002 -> 0.99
